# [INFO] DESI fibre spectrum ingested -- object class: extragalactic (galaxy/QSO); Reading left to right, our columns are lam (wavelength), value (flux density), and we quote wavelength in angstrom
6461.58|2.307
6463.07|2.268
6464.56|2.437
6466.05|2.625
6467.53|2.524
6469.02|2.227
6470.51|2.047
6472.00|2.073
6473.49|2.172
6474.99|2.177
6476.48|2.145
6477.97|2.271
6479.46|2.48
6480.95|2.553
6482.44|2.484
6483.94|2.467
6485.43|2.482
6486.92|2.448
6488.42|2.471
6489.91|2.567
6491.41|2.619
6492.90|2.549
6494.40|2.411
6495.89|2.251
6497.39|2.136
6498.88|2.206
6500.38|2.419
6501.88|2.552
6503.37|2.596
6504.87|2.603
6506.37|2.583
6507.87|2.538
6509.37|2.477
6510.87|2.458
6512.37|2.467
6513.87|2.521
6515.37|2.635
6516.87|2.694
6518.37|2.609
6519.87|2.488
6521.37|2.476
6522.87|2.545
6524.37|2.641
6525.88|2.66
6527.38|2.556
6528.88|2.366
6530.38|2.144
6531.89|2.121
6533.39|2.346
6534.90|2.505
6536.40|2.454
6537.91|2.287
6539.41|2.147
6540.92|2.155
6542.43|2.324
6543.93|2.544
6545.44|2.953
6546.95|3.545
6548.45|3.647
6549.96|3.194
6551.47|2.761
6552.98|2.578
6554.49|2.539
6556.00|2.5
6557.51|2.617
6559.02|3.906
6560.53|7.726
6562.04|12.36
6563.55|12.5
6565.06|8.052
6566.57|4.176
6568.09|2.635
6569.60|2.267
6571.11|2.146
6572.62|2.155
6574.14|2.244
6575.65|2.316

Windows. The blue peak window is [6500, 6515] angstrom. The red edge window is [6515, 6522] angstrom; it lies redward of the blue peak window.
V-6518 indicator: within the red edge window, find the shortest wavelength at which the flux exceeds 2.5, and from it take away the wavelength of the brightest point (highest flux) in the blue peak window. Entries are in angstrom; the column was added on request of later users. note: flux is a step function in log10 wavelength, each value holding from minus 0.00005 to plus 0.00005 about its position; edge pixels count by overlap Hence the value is 10.5 angstrom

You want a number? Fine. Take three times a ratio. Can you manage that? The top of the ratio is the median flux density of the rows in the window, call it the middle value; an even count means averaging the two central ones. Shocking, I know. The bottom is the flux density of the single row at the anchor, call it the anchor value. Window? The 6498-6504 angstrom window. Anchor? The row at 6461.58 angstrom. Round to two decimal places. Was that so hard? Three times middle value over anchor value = 3.23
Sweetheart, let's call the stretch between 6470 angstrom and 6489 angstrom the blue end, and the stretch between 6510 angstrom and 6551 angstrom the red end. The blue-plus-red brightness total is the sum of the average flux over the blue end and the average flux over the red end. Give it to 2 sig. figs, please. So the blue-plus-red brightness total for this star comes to 4.9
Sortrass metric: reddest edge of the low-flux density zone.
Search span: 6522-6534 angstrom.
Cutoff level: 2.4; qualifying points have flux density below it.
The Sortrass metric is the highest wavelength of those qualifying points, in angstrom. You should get 6533.39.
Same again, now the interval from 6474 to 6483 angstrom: 6477.97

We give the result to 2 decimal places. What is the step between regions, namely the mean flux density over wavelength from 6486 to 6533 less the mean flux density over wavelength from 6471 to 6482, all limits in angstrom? 0.21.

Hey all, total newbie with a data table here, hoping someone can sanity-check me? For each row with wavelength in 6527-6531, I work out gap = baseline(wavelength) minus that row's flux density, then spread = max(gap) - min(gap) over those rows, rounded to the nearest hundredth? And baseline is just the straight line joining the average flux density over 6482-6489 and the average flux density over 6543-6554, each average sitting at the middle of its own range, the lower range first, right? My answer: 0.44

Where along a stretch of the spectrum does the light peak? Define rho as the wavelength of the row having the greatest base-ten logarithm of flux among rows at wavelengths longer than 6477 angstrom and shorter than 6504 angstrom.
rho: 6491.41 angstrom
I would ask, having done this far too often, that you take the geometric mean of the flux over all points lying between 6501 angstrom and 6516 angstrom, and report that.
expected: 2.5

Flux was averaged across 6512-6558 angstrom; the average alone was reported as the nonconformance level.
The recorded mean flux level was 2.58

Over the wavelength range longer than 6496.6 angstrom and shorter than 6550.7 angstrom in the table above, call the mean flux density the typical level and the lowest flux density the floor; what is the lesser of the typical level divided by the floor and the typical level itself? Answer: 1.20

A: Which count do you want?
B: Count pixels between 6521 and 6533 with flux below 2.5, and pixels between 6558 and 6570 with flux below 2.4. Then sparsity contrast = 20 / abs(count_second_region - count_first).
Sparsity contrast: 6.7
